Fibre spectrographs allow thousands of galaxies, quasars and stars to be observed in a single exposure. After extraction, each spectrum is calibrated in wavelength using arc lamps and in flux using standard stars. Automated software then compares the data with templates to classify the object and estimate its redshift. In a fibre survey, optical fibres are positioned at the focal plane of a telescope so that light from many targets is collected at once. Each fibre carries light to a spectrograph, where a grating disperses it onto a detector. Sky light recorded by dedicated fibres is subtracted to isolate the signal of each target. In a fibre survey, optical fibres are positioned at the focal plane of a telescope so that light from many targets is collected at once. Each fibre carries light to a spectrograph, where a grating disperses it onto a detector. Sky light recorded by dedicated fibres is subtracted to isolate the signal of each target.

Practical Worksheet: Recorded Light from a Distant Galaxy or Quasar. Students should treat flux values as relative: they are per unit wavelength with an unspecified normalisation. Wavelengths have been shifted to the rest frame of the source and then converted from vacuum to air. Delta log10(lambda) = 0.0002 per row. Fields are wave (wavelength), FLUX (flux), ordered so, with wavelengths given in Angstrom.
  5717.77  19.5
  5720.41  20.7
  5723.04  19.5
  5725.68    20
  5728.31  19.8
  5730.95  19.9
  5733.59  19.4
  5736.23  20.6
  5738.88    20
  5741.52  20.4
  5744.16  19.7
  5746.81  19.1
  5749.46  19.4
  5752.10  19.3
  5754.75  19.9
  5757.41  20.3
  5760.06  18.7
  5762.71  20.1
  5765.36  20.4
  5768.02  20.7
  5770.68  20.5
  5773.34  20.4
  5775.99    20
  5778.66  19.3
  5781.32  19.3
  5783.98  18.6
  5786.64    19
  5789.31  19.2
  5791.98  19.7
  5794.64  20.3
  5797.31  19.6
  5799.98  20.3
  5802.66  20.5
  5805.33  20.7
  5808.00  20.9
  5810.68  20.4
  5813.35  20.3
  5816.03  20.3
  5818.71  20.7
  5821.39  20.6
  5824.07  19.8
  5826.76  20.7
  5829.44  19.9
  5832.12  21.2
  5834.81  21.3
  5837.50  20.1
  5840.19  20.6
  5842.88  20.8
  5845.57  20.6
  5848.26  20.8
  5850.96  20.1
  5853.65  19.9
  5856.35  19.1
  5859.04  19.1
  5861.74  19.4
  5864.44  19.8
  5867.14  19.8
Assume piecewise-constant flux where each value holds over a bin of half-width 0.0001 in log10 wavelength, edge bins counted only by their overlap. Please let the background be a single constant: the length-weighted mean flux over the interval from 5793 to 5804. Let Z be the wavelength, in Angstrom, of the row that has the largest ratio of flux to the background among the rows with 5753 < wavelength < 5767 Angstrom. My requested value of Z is 5765.36 Angstrom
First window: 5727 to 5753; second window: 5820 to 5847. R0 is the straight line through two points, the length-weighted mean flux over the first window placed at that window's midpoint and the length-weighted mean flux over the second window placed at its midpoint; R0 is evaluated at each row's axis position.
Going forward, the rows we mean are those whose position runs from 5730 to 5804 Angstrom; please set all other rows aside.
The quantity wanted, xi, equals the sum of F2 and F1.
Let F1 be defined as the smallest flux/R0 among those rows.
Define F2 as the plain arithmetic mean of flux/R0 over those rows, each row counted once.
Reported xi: 1.91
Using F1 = 0.923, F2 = 0.99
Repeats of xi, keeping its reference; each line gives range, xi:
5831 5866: 1.90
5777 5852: 1.91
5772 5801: 1.90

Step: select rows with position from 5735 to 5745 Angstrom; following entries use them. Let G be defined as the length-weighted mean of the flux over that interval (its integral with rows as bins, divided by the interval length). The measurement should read 20.2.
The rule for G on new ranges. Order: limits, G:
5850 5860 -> 19.6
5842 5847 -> 20.7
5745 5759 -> 19.6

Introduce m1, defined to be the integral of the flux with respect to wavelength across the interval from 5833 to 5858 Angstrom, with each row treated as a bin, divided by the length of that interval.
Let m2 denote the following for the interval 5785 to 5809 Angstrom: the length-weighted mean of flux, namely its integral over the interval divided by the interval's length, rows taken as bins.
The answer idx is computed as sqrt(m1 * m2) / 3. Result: 6.73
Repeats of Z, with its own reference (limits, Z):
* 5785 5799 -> 5794.64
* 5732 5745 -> 5736.23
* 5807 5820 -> 5808.00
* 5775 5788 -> 5775.99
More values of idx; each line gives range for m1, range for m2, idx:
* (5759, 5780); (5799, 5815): 6.76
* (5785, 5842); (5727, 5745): 6.71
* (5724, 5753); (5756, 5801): 6.60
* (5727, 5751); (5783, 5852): 6.68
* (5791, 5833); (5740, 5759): 6.68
